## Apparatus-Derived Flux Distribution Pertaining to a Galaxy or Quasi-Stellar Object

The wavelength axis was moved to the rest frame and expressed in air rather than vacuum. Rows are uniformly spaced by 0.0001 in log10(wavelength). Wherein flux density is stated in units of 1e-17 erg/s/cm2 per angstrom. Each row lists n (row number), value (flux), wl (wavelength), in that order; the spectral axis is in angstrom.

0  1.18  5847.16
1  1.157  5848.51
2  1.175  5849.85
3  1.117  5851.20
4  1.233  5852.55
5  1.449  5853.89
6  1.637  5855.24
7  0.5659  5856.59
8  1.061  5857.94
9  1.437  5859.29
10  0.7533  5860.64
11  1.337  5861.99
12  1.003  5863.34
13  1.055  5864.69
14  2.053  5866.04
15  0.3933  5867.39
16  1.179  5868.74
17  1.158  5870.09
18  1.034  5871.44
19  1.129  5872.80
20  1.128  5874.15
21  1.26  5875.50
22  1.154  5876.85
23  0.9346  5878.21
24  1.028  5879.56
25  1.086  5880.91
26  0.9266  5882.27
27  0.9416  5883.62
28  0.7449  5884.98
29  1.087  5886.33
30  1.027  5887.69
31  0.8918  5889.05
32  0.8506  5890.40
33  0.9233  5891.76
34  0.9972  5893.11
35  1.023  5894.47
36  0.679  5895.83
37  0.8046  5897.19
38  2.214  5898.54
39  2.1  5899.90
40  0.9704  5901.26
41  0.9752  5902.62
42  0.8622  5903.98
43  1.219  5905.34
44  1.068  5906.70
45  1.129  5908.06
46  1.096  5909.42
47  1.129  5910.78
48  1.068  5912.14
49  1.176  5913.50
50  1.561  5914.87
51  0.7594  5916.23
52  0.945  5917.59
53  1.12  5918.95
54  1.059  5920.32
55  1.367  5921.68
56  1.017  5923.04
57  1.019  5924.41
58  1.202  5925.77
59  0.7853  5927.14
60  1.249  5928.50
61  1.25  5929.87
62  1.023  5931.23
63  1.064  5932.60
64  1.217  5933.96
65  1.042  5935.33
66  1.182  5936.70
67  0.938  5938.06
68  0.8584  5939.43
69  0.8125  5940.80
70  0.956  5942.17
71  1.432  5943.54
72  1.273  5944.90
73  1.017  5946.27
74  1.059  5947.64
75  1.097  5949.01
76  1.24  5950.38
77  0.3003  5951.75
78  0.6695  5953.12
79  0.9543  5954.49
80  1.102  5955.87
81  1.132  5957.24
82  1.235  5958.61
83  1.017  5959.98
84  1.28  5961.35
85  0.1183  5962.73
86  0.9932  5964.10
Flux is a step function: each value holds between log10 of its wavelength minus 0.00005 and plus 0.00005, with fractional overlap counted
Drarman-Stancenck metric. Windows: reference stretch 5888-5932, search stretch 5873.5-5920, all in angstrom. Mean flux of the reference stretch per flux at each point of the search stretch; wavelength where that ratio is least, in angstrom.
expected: 5898.54 angstrom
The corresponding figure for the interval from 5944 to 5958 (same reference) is 5944.90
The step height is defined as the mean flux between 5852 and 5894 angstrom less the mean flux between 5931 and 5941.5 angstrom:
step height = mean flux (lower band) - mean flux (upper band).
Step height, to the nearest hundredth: 0.06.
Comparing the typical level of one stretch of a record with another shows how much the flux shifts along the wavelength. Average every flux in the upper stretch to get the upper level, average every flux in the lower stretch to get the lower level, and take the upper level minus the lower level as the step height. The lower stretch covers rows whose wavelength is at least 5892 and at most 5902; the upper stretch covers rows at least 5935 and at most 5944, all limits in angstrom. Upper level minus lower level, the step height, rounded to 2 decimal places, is -0.22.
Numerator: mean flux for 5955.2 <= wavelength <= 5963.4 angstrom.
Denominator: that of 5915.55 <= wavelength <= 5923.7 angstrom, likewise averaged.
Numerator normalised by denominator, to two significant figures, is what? 0.94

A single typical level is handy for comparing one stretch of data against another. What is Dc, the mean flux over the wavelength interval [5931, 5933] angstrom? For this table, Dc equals 1.04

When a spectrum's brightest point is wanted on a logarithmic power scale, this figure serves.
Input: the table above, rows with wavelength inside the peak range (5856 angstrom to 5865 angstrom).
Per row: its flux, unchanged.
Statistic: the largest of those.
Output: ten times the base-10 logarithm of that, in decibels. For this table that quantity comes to 1.6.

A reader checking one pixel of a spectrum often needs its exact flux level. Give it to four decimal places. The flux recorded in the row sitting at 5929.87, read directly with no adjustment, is 1.2500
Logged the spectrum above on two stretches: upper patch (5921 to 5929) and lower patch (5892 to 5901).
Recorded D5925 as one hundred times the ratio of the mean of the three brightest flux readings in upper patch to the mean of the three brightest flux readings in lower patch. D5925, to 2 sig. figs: 72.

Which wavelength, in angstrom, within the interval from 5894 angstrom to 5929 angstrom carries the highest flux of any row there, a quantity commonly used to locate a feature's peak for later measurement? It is 5898.54 angstrom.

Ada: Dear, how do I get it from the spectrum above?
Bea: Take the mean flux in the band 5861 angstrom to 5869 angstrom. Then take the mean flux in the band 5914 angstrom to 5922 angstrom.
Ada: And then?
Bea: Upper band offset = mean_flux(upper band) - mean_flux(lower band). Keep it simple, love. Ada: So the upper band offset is -0.03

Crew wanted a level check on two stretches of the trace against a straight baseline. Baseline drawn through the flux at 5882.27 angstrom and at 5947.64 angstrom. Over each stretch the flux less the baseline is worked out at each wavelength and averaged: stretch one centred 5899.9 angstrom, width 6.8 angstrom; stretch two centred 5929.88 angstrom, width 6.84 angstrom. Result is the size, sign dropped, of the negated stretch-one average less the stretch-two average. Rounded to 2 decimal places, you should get 0.50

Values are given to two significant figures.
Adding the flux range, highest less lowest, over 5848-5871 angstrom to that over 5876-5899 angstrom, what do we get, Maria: 3.2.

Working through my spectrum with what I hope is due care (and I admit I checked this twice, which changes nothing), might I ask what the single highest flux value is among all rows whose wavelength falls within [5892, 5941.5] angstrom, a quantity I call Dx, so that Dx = 2.214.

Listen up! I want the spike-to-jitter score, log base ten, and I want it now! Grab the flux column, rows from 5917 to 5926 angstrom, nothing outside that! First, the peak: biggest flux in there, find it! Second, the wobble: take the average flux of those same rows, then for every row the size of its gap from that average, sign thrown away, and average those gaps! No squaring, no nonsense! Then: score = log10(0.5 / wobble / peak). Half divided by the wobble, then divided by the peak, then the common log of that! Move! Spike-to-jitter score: 0.5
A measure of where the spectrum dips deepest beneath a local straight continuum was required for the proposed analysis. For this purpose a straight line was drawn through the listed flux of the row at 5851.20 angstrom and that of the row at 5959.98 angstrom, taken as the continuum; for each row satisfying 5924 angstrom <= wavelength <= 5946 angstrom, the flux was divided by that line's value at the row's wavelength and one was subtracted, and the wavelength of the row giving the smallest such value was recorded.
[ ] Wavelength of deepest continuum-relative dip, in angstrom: 5927.14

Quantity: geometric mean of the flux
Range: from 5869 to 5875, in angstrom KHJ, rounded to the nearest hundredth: 1.11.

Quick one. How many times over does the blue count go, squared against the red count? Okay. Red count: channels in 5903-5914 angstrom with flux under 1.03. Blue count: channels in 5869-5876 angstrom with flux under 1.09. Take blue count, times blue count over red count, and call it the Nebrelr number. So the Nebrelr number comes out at 1.0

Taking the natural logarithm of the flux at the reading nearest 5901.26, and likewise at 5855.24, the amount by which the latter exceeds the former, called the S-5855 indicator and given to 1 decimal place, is 0.5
